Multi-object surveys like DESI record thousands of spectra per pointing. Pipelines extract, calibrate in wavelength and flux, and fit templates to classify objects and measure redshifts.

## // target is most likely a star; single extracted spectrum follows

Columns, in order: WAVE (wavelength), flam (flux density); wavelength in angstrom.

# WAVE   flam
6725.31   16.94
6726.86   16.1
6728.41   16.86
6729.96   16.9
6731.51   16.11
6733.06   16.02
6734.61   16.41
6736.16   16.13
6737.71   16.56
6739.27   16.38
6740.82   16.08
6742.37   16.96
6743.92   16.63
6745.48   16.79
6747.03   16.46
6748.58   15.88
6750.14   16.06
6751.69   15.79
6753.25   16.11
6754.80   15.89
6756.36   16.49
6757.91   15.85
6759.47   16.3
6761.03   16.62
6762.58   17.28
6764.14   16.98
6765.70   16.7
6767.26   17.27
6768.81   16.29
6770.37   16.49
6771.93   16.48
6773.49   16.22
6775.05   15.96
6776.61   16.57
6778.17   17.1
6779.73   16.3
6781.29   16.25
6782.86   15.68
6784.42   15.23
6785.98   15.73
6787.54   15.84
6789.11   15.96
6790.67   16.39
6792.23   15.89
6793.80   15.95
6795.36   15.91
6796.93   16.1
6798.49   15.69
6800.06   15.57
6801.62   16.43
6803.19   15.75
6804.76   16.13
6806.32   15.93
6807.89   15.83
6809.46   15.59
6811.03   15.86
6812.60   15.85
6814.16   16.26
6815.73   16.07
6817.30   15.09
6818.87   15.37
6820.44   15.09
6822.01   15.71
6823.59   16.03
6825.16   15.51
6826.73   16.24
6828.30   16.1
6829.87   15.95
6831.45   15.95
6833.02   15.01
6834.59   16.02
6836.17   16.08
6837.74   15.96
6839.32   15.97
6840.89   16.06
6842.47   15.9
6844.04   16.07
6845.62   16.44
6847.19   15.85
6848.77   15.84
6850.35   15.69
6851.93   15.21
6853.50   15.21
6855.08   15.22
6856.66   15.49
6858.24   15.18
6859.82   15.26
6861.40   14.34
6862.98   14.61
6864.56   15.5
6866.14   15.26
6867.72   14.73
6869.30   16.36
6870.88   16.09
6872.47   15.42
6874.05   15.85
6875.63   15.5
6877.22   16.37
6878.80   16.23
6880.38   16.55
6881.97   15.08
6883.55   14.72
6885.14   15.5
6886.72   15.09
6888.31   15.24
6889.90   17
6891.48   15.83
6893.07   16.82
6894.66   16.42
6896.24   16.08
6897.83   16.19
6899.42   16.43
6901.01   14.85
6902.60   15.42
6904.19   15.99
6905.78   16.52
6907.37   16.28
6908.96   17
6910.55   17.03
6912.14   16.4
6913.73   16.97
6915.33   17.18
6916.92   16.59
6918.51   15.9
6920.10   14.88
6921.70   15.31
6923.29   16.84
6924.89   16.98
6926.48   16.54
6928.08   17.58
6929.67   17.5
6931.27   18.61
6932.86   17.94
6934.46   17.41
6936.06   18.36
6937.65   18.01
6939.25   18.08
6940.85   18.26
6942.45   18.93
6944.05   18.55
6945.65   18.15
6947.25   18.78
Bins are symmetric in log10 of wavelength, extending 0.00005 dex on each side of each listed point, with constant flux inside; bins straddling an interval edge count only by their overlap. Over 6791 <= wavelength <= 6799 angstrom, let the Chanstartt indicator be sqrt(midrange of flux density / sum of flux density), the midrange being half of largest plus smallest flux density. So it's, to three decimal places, 0.447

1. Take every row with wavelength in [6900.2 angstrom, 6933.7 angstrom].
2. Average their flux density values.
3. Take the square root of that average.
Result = 4.07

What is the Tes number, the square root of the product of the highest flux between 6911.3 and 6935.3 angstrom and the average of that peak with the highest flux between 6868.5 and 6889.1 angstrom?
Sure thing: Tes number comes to 18.1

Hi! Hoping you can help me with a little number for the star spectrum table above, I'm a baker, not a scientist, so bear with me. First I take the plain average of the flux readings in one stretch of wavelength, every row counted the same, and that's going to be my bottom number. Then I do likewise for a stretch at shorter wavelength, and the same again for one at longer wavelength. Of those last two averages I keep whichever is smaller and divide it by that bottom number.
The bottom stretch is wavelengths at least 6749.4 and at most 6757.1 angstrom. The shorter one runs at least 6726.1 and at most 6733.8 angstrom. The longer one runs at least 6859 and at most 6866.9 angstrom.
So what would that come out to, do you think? 0.933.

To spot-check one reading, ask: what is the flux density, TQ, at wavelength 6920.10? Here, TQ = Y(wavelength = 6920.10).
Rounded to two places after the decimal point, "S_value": 14.88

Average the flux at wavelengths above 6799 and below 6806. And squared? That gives 255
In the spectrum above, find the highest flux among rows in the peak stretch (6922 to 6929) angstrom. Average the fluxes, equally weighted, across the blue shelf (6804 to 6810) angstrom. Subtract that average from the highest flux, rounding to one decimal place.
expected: 1.7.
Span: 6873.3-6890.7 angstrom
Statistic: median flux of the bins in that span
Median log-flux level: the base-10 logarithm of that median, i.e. 1.19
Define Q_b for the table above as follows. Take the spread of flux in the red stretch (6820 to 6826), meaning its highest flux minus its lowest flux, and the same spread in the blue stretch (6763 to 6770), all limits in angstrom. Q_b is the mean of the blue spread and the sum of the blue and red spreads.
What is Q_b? 1.45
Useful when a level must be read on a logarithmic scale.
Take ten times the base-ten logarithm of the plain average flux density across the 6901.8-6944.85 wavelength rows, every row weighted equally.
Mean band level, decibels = 12.3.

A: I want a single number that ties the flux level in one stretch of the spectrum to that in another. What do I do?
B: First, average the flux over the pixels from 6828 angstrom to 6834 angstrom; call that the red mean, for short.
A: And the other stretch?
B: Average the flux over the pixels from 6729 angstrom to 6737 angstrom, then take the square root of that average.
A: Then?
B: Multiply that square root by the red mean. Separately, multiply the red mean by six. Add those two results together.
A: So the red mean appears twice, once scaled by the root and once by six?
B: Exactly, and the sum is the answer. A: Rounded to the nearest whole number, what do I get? 158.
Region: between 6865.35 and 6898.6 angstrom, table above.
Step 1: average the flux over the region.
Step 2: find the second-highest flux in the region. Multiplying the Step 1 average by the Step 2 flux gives 266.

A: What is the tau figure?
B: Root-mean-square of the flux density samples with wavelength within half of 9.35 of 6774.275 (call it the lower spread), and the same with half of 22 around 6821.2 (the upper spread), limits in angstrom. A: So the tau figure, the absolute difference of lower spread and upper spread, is 0.7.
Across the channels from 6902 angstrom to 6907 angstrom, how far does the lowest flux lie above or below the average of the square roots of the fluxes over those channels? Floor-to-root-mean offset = 11.4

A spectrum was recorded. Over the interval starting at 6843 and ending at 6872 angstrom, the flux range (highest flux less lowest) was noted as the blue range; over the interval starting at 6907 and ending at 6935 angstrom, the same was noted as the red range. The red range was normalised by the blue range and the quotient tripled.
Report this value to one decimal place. 5.3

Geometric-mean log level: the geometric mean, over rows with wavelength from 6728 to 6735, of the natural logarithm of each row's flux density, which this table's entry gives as 2.80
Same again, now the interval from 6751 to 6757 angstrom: 2.78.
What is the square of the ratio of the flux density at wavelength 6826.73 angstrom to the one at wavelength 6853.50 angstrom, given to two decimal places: 1.14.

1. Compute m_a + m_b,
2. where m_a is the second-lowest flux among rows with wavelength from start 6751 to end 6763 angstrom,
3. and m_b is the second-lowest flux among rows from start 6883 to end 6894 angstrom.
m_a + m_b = 30.9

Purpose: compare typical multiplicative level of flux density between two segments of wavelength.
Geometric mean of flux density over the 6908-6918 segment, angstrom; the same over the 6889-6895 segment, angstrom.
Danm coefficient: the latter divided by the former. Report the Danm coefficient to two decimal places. 0.98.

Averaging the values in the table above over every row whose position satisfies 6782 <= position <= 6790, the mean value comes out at 15.7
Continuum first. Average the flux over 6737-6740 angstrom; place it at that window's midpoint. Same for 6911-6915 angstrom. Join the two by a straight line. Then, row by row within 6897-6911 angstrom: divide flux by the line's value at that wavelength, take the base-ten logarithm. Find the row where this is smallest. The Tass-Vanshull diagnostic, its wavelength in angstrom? 6901.01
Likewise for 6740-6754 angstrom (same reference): 6751.69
